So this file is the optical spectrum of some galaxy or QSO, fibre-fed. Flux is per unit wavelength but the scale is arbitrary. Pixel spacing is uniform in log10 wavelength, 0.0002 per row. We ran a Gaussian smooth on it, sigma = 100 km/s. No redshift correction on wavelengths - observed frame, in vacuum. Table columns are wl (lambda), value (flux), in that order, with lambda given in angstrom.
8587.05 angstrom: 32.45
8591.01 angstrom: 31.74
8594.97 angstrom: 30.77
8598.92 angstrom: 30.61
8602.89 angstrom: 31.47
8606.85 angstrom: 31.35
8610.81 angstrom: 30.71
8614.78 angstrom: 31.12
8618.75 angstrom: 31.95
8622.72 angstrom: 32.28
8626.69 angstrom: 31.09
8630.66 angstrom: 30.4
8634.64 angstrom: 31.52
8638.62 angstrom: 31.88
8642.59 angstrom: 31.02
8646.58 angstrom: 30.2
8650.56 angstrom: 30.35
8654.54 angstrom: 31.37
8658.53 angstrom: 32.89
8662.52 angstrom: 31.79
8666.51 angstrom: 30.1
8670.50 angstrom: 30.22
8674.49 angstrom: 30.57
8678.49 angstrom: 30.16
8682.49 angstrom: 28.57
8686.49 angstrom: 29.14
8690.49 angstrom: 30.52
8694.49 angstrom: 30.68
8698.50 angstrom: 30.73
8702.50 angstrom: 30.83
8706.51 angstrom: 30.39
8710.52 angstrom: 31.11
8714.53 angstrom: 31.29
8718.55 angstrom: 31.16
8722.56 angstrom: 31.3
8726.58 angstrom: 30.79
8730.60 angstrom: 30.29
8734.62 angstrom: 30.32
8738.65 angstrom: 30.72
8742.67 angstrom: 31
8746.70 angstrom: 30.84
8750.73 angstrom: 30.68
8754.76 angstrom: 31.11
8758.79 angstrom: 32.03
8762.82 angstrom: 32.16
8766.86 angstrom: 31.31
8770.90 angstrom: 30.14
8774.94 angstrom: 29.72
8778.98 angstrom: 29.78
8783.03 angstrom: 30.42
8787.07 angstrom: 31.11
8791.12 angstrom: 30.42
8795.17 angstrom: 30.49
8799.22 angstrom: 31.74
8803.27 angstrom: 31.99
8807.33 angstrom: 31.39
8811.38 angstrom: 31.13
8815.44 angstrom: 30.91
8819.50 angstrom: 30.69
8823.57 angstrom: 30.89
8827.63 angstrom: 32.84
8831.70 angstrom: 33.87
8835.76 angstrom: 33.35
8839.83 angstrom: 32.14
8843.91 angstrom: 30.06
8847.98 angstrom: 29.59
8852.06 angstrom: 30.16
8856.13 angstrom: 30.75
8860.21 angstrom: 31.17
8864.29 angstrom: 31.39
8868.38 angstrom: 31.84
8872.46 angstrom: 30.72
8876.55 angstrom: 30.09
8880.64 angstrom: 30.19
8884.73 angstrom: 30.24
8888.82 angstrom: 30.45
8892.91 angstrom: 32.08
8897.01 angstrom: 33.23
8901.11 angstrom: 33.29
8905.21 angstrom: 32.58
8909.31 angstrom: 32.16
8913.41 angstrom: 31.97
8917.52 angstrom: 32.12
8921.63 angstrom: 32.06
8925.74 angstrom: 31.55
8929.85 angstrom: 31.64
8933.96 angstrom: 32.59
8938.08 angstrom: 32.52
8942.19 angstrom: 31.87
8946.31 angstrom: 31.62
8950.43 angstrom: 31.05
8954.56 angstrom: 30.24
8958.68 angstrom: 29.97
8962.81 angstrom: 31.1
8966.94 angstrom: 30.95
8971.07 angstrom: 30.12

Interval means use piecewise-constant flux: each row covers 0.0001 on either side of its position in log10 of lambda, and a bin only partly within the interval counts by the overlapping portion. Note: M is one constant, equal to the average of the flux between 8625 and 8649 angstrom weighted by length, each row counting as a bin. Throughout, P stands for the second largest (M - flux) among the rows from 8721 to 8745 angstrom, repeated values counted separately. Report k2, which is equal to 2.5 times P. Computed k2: 1.7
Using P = 0.7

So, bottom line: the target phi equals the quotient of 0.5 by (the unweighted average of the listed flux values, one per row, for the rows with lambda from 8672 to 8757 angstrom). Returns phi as 0.0164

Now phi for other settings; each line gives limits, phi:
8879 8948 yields 0.0157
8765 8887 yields 0.0161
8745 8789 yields 0.0162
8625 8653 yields 0.0162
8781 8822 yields 0.0161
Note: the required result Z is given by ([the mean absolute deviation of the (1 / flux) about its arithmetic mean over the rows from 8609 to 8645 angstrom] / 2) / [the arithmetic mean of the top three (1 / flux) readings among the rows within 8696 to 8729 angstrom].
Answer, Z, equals 0.008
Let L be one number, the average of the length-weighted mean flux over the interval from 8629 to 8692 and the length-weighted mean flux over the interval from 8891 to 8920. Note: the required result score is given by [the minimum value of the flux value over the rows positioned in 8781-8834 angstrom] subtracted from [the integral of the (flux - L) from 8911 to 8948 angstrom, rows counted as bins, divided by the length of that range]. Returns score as -30.0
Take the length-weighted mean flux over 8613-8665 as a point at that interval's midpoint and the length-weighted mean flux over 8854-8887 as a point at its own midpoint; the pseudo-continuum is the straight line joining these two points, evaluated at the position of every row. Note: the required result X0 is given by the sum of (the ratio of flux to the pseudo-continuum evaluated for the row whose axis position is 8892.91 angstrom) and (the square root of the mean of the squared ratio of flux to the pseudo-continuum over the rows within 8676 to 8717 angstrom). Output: 2.02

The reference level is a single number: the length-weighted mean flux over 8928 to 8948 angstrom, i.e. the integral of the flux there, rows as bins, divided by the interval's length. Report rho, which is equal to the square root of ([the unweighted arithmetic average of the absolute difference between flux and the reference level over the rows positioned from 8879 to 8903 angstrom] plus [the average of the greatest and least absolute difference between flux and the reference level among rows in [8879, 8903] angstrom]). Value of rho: 1.49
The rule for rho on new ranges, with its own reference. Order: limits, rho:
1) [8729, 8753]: 1.69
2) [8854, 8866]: 1.40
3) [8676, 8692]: 2.23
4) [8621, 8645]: 1.30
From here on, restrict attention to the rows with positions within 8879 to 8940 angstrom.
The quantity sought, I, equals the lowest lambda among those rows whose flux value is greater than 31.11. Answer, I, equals 8892.91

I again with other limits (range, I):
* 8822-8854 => 8827.63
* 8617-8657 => 8618.75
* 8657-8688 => 8658.53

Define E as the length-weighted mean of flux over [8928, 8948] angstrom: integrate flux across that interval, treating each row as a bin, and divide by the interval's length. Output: 32.1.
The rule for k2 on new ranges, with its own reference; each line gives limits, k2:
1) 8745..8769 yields 0.4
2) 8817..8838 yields 0.3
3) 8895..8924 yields -2.6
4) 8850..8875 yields 0.7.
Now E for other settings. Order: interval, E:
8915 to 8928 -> 31.9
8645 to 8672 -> 31.0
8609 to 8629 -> 31.4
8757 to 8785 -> 30.8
